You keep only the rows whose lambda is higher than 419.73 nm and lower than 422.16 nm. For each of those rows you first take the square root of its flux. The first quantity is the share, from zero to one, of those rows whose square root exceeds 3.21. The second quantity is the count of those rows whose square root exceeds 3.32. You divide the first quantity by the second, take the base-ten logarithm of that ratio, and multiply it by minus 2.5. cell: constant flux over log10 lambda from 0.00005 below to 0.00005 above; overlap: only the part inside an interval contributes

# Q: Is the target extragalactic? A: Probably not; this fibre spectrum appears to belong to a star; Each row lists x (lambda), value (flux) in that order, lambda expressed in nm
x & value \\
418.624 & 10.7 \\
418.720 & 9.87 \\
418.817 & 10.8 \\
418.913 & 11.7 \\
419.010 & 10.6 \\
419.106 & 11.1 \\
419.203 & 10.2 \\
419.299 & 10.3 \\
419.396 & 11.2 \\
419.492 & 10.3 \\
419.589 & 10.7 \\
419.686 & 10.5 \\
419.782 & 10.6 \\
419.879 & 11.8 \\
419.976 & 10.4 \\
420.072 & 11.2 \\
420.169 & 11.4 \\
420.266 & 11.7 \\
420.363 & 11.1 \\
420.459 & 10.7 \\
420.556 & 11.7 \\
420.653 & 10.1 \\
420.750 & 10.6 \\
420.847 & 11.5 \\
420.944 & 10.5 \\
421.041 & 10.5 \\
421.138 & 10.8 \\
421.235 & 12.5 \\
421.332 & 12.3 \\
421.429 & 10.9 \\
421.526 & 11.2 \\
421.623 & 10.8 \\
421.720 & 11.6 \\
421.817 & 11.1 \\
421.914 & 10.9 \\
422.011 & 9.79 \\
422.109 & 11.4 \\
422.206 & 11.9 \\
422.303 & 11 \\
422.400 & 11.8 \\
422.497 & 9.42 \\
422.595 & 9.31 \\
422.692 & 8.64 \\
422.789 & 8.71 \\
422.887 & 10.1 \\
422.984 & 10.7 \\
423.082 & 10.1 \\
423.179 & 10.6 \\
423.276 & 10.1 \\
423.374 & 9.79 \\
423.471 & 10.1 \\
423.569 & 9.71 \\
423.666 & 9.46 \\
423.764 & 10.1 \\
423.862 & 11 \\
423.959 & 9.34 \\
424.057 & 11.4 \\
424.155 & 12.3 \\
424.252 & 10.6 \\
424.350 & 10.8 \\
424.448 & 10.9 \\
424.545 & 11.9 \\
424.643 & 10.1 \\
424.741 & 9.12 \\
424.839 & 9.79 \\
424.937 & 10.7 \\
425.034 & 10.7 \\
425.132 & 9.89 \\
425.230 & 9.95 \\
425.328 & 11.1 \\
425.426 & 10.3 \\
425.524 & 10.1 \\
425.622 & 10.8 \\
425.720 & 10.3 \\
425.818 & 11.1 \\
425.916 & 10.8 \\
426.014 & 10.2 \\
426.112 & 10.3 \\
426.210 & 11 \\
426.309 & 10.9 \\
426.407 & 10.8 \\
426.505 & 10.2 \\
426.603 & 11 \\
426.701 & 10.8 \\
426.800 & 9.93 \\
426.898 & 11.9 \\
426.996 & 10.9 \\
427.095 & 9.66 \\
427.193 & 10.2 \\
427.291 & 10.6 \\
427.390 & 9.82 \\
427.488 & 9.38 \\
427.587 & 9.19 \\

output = 2.88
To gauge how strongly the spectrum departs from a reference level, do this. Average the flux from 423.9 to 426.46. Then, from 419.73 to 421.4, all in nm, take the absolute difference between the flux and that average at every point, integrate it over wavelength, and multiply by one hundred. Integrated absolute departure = 108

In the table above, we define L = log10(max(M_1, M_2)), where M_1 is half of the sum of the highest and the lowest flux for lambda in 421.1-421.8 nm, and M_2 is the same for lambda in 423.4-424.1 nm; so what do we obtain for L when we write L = 1.07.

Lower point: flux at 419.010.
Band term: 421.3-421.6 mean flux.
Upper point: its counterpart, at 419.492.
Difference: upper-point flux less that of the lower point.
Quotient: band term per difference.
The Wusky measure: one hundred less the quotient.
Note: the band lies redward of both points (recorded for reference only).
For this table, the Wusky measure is 138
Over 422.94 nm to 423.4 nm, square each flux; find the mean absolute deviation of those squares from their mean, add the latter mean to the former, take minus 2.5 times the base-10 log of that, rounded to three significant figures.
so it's -5.12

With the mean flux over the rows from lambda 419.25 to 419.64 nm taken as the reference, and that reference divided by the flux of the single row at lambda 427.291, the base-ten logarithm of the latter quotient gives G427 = 0.001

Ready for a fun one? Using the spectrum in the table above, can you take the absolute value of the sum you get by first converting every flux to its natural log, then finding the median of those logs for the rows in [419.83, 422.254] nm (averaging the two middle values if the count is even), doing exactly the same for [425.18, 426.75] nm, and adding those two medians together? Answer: 4.79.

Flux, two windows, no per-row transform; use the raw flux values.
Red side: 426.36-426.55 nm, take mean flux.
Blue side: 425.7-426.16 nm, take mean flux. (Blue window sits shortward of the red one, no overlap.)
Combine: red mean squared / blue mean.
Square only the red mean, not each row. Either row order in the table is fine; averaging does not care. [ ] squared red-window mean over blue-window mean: 10.5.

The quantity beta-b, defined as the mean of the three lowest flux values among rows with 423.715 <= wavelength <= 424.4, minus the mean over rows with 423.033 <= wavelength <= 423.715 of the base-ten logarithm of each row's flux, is 9.01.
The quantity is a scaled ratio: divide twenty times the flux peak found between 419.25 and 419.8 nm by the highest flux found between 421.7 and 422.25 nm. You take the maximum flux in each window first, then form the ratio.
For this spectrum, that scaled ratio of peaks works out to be 18.8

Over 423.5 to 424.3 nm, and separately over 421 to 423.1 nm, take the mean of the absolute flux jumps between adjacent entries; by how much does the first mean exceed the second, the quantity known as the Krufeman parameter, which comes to 0.4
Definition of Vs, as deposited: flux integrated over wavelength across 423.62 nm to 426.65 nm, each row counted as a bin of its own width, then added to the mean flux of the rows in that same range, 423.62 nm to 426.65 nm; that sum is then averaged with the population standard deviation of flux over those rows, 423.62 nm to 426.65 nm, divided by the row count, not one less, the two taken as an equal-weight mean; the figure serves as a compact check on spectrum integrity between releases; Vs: 21.6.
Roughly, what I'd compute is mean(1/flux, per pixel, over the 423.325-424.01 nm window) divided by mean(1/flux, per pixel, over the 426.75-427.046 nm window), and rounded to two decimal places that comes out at 1.10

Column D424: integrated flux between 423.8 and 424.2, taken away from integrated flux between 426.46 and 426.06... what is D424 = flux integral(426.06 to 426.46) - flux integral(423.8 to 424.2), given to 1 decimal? -0.1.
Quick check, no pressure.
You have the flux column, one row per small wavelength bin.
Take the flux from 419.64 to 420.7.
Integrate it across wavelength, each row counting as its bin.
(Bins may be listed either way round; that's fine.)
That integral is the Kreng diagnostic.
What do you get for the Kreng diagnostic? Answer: 11.7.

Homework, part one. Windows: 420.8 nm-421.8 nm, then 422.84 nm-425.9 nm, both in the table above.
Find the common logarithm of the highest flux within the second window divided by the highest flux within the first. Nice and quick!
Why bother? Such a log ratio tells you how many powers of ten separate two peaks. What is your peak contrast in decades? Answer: -0.01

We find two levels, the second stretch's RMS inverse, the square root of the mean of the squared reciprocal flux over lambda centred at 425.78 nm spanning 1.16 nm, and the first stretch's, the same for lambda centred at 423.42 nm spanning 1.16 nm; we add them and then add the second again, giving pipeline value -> 0.289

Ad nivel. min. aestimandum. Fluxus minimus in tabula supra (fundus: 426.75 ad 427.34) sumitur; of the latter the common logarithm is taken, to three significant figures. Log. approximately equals 0.985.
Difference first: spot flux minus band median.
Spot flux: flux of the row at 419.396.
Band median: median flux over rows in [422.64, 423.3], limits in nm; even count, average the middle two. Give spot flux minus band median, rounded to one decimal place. 1.1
